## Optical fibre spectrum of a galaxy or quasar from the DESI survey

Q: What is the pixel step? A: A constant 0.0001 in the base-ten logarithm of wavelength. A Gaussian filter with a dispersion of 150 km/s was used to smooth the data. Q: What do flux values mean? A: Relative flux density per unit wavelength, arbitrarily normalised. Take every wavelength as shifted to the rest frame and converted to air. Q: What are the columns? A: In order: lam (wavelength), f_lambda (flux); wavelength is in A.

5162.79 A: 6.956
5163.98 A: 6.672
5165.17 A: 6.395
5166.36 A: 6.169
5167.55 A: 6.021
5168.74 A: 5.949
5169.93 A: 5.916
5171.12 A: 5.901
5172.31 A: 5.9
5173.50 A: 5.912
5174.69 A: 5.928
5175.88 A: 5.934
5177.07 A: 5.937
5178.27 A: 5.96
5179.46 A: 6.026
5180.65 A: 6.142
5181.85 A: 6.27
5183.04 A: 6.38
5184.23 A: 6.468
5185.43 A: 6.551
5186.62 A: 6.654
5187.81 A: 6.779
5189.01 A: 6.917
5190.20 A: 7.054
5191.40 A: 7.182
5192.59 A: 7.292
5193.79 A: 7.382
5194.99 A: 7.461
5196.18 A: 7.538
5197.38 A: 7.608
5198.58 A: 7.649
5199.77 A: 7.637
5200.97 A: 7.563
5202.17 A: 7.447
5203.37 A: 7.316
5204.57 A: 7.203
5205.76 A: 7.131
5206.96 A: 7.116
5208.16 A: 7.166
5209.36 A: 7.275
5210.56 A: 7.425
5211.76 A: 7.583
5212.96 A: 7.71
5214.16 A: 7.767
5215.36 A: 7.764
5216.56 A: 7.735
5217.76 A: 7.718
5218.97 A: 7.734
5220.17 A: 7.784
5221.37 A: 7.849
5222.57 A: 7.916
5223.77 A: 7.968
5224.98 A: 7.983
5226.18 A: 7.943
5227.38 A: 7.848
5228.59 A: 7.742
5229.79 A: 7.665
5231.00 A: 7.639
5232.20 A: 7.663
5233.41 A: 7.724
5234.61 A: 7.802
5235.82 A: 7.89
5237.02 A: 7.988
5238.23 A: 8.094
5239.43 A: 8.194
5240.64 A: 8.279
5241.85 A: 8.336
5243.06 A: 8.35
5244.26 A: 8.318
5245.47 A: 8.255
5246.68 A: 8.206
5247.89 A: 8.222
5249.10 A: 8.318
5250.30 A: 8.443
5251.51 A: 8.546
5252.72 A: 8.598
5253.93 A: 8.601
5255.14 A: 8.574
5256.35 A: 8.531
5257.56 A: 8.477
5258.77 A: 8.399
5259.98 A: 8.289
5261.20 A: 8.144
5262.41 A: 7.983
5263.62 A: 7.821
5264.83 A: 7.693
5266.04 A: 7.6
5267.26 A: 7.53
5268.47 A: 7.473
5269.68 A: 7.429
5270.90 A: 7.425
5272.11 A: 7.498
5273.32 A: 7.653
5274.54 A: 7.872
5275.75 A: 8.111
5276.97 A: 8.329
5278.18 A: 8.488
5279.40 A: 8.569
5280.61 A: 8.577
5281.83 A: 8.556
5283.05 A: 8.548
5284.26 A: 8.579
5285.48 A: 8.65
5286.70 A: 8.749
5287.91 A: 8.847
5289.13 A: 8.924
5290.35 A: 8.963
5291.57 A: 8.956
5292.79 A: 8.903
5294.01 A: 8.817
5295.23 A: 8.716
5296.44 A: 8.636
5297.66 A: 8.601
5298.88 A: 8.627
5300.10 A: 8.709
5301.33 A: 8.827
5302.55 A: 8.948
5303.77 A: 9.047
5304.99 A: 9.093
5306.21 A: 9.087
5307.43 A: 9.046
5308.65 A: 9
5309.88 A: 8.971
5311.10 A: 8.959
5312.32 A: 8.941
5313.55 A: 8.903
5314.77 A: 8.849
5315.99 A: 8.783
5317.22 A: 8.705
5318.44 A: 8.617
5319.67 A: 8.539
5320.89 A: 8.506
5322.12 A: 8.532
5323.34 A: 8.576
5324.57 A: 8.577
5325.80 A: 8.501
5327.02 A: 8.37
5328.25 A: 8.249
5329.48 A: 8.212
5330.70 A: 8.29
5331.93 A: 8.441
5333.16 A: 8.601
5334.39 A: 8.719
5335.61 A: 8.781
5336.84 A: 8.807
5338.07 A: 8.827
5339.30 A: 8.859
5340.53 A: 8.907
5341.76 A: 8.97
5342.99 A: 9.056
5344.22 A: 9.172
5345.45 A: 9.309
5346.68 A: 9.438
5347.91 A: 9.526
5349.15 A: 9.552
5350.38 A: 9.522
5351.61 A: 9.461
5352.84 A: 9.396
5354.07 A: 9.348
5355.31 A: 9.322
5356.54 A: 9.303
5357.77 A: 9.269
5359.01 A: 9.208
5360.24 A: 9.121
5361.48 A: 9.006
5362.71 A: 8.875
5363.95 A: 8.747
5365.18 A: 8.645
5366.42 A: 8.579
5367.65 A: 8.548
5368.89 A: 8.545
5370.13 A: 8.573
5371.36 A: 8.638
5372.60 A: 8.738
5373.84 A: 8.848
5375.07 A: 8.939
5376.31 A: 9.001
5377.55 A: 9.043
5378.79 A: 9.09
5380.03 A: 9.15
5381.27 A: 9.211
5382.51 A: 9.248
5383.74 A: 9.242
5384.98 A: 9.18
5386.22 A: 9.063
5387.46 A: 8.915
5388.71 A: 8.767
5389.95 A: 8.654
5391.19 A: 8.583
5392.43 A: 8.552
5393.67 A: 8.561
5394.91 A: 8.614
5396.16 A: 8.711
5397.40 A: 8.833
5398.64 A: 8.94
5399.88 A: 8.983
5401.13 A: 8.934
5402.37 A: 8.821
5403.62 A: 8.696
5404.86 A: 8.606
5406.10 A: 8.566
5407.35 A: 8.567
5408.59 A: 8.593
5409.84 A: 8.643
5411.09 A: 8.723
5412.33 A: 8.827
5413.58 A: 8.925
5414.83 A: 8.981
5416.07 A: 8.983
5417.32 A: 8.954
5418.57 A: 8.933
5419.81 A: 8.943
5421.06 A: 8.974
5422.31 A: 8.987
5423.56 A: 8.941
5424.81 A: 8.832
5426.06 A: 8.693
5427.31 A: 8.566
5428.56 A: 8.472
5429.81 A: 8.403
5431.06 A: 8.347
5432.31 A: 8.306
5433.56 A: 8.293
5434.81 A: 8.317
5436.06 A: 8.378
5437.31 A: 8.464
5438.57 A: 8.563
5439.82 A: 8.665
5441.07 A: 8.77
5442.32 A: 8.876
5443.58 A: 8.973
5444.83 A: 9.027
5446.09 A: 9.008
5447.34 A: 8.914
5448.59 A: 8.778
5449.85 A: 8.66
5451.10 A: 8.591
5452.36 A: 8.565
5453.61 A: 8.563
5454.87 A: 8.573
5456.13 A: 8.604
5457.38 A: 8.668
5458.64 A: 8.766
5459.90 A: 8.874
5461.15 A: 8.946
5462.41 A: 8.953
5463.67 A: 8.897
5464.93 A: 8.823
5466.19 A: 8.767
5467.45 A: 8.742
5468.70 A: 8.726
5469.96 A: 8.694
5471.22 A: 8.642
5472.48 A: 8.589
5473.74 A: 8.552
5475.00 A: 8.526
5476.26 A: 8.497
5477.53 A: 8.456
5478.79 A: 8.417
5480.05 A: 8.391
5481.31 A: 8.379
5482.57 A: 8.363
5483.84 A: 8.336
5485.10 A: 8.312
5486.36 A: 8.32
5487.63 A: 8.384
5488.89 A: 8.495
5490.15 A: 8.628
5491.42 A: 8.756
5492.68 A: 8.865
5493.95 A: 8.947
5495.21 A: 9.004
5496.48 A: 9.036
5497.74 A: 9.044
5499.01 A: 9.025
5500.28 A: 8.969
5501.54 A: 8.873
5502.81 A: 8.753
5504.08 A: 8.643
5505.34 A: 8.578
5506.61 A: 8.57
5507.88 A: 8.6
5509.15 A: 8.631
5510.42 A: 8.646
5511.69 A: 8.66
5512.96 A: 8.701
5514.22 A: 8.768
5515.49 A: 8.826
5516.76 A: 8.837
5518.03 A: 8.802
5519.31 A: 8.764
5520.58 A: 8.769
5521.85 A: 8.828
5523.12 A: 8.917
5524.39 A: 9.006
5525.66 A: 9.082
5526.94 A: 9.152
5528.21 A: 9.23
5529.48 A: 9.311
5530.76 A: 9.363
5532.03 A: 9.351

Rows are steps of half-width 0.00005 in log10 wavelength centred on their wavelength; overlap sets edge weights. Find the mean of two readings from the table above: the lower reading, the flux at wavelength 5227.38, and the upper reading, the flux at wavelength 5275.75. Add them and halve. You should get 8.0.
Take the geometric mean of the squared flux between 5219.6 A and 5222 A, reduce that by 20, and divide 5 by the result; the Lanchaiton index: 0.122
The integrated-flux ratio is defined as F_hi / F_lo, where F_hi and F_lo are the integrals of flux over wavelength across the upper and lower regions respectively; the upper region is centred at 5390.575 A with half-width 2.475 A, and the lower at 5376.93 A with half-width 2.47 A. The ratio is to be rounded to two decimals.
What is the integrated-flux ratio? 0.96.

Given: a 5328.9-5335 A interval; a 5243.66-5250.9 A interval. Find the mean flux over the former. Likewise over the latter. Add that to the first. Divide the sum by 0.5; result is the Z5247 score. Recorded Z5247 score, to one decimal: 33.5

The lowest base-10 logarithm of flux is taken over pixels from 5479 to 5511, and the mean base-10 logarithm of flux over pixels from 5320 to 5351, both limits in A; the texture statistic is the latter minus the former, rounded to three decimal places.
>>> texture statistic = 0.025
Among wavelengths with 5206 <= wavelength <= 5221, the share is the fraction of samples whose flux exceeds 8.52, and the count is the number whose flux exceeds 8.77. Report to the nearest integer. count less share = 0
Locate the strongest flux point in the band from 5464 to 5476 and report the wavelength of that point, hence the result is 5464.93 A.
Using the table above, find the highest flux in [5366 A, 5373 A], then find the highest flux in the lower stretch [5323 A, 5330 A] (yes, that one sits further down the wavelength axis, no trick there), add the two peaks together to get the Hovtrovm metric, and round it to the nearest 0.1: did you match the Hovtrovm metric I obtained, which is 17.3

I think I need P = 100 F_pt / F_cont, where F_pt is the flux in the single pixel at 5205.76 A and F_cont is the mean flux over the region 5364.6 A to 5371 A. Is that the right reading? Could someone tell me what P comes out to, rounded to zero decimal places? 83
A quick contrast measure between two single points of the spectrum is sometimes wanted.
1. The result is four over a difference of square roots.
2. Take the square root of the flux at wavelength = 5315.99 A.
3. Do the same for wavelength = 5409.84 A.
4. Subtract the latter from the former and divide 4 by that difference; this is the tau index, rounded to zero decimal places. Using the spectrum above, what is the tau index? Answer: 169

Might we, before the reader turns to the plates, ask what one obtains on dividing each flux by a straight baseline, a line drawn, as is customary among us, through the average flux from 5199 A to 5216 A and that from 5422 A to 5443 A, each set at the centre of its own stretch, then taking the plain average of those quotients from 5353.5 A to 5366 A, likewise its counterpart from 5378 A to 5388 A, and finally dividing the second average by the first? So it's 0.99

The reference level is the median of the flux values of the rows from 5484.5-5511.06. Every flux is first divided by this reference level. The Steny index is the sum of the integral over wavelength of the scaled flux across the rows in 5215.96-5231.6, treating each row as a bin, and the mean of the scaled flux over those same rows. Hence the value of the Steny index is 15.0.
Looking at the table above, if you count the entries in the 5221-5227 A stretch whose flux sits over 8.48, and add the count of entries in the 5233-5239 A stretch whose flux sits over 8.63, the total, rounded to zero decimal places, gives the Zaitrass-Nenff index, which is 0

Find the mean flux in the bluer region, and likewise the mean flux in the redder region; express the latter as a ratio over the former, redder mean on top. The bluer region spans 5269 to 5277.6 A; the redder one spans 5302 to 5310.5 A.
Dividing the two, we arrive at 1.16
